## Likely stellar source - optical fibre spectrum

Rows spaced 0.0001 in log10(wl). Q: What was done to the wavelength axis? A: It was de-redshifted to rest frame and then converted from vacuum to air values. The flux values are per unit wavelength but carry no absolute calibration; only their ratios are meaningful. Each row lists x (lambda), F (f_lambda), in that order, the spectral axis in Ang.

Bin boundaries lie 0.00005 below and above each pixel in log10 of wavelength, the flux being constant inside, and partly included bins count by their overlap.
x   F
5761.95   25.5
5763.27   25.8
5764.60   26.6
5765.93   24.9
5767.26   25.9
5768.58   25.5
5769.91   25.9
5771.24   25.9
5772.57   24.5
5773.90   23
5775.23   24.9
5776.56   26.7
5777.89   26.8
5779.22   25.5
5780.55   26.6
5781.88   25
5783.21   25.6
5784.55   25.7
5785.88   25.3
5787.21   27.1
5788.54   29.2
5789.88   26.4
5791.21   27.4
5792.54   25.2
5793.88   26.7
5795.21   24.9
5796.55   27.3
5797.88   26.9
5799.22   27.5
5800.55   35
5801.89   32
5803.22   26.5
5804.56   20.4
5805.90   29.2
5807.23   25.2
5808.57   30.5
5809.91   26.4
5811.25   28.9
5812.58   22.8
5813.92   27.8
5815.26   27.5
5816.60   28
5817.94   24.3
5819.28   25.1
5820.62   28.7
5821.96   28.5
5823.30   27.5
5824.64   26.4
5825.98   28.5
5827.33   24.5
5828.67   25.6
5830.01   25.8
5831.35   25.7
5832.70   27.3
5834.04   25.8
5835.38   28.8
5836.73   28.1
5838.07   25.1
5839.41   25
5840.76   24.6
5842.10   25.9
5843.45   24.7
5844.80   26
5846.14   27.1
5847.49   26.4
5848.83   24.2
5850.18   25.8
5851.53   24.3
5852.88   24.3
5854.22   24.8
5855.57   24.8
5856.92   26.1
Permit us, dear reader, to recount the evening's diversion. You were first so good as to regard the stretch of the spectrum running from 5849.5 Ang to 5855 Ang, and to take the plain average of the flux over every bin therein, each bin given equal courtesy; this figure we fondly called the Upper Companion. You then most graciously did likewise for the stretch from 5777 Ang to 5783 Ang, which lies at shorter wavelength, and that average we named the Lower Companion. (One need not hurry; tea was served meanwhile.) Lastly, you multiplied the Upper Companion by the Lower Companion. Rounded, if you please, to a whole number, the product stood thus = 644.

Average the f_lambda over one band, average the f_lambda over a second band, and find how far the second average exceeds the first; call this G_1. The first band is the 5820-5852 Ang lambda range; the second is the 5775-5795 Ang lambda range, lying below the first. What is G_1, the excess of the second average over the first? 0.0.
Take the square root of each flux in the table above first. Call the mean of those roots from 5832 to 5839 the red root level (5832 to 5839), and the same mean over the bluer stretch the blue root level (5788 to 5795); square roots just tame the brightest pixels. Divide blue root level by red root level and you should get 1.00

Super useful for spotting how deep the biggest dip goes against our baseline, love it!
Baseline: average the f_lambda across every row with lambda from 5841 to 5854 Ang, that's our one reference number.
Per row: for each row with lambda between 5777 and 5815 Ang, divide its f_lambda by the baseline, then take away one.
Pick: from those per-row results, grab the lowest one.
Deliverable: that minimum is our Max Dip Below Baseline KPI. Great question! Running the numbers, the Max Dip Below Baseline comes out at -0.20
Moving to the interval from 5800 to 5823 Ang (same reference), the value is -0.20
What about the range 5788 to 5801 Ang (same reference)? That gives -0.02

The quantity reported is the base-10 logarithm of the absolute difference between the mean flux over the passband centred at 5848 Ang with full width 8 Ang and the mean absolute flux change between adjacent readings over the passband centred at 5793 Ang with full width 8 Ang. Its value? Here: 1.378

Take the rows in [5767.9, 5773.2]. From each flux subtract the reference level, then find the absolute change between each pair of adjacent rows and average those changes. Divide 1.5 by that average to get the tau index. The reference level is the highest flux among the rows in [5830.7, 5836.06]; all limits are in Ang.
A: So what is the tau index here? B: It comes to 2.5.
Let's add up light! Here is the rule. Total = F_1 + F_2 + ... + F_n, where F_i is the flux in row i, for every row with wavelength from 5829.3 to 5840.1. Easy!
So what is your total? 212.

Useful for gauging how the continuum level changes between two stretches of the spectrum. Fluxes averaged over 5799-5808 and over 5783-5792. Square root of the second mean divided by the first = 0.98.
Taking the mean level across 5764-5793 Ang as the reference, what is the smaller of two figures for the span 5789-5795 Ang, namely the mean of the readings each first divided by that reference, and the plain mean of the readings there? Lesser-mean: 1.02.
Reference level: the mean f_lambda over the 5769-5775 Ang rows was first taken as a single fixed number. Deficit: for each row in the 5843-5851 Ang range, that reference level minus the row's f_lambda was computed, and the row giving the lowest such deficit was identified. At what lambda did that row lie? 5846.14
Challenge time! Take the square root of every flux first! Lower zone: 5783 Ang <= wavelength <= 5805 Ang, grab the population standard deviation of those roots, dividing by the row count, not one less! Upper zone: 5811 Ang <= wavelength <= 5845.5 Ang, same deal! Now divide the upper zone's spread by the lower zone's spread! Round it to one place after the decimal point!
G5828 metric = 0.6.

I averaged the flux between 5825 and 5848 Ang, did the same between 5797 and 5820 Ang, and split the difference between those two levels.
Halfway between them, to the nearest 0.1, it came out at 26.7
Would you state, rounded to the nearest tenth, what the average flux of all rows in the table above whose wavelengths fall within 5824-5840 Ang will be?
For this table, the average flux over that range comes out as 26.4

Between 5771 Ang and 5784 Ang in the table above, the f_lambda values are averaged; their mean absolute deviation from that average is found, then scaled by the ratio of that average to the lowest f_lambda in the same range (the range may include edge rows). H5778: 0.97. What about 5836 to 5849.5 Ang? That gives 1.05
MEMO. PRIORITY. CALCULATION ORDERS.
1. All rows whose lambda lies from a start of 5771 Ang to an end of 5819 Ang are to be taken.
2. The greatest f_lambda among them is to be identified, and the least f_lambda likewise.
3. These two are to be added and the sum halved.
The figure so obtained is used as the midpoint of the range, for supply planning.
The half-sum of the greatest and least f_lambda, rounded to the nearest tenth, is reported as 27.7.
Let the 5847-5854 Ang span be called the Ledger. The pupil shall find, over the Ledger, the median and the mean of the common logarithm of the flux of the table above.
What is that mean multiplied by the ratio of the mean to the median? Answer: 1.41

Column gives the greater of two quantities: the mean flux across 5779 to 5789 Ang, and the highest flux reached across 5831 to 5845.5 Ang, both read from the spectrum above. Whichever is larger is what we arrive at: 28.8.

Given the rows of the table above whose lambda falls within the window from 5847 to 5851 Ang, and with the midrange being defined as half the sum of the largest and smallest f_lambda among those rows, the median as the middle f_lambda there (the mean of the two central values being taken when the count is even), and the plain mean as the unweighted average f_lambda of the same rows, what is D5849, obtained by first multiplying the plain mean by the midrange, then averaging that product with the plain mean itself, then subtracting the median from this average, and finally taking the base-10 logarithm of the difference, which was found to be 2.49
